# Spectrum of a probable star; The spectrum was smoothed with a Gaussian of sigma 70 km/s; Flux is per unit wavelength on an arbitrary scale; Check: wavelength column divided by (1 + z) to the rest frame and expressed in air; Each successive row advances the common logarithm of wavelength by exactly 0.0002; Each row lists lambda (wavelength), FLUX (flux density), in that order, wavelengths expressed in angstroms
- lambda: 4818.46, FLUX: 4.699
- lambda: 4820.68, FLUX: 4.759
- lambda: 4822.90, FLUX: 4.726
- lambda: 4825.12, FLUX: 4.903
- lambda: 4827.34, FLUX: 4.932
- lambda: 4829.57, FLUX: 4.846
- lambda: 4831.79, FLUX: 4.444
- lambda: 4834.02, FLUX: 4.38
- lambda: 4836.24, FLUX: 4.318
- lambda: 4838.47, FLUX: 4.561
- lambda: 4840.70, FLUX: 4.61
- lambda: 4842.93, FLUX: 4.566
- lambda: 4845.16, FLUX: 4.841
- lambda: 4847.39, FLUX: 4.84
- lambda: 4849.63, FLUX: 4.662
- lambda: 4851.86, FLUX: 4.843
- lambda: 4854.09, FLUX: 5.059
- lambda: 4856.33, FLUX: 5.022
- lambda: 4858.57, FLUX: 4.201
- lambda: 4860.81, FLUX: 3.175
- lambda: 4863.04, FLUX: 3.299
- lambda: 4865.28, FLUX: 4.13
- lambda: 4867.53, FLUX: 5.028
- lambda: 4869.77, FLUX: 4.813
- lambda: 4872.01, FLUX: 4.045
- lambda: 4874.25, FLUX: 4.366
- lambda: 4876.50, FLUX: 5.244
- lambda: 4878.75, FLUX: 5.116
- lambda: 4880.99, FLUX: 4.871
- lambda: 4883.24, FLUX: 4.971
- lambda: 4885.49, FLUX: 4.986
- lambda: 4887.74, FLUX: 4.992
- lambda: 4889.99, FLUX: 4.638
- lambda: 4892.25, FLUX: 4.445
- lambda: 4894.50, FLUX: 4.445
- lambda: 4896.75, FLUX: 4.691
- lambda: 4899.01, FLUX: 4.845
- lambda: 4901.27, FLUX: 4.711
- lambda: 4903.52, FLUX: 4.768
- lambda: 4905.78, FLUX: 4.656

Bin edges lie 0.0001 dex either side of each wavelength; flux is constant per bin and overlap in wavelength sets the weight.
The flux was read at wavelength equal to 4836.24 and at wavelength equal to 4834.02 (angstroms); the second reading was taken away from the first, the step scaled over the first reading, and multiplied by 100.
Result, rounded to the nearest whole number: -1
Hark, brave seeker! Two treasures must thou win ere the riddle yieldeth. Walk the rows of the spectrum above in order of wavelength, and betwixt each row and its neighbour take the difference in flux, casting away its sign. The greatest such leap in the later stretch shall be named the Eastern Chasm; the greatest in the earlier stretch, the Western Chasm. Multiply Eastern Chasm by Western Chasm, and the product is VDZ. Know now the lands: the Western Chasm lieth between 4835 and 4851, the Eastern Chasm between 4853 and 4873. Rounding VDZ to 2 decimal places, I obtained 0.28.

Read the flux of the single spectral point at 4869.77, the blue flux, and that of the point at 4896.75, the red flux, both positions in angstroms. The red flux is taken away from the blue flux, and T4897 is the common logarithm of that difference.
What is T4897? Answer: -0.9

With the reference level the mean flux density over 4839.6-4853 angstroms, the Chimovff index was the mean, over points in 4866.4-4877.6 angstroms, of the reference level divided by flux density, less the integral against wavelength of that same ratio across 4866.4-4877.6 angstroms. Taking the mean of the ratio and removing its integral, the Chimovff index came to -10.4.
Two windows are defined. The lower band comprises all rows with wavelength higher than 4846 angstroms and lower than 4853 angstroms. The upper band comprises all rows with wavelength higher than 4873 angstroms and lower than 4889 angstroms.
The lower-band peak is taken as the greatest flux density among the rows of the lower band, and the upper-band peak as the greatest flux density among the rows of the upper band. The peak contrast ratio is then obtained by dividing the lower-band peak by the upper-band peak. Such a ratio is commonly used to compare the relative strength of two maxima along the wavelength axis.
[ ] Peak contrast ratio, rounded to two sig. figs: 0.92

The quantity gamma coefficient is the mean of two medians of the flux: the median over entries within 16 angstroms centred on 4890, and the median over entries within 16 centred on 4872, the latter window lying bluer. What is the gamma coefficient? 4.75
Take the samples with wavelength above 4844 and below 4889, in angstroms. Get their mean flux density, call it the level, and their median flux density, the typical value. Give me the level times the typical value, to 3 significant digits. 22.4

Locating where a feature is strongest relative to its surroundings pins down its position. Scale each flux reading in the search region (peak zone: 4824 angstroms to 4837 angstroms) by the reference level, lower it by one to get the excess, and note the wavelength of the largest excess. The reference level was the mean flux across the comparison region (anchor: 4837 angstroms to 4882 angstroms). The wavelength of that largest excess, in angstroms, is 4827.34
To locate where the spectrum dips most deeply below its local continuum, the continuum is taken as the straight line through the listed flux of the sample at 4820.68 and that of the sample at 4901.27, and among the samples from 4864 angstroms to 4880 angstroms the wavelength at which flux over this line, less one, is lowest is 4872.01 angstroms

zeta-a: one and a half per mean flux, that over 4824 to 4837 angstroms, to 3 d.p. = 0.323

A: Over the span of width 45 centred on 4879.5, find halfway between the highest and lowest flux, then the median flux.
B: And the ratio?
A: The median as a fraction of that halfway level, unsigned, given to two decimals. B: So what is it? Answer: 1.12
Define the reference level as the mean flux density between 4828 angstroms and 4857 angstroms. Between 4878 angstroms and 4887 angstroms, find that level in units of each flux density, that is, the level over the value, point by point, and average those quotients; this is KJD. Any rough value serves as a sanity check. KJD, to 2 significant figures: 0.94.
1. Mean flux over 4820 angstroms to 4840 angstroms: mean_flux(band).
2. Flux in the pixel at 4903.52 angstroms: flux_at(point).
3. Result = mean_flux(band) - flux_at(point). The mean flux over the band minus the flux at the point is -0.1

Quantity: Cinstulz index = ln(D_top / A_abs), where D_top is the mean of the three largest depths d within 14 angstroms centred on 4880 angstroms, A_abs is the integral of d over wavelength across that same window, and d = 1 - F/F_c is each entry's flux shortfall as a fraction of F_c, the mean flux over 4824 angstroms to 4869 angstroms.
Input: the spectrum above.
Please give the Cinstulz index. -3.3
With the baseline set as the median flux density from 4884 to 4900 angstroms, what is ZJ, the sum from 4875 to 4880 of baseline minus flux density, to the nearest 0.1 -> -1.0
